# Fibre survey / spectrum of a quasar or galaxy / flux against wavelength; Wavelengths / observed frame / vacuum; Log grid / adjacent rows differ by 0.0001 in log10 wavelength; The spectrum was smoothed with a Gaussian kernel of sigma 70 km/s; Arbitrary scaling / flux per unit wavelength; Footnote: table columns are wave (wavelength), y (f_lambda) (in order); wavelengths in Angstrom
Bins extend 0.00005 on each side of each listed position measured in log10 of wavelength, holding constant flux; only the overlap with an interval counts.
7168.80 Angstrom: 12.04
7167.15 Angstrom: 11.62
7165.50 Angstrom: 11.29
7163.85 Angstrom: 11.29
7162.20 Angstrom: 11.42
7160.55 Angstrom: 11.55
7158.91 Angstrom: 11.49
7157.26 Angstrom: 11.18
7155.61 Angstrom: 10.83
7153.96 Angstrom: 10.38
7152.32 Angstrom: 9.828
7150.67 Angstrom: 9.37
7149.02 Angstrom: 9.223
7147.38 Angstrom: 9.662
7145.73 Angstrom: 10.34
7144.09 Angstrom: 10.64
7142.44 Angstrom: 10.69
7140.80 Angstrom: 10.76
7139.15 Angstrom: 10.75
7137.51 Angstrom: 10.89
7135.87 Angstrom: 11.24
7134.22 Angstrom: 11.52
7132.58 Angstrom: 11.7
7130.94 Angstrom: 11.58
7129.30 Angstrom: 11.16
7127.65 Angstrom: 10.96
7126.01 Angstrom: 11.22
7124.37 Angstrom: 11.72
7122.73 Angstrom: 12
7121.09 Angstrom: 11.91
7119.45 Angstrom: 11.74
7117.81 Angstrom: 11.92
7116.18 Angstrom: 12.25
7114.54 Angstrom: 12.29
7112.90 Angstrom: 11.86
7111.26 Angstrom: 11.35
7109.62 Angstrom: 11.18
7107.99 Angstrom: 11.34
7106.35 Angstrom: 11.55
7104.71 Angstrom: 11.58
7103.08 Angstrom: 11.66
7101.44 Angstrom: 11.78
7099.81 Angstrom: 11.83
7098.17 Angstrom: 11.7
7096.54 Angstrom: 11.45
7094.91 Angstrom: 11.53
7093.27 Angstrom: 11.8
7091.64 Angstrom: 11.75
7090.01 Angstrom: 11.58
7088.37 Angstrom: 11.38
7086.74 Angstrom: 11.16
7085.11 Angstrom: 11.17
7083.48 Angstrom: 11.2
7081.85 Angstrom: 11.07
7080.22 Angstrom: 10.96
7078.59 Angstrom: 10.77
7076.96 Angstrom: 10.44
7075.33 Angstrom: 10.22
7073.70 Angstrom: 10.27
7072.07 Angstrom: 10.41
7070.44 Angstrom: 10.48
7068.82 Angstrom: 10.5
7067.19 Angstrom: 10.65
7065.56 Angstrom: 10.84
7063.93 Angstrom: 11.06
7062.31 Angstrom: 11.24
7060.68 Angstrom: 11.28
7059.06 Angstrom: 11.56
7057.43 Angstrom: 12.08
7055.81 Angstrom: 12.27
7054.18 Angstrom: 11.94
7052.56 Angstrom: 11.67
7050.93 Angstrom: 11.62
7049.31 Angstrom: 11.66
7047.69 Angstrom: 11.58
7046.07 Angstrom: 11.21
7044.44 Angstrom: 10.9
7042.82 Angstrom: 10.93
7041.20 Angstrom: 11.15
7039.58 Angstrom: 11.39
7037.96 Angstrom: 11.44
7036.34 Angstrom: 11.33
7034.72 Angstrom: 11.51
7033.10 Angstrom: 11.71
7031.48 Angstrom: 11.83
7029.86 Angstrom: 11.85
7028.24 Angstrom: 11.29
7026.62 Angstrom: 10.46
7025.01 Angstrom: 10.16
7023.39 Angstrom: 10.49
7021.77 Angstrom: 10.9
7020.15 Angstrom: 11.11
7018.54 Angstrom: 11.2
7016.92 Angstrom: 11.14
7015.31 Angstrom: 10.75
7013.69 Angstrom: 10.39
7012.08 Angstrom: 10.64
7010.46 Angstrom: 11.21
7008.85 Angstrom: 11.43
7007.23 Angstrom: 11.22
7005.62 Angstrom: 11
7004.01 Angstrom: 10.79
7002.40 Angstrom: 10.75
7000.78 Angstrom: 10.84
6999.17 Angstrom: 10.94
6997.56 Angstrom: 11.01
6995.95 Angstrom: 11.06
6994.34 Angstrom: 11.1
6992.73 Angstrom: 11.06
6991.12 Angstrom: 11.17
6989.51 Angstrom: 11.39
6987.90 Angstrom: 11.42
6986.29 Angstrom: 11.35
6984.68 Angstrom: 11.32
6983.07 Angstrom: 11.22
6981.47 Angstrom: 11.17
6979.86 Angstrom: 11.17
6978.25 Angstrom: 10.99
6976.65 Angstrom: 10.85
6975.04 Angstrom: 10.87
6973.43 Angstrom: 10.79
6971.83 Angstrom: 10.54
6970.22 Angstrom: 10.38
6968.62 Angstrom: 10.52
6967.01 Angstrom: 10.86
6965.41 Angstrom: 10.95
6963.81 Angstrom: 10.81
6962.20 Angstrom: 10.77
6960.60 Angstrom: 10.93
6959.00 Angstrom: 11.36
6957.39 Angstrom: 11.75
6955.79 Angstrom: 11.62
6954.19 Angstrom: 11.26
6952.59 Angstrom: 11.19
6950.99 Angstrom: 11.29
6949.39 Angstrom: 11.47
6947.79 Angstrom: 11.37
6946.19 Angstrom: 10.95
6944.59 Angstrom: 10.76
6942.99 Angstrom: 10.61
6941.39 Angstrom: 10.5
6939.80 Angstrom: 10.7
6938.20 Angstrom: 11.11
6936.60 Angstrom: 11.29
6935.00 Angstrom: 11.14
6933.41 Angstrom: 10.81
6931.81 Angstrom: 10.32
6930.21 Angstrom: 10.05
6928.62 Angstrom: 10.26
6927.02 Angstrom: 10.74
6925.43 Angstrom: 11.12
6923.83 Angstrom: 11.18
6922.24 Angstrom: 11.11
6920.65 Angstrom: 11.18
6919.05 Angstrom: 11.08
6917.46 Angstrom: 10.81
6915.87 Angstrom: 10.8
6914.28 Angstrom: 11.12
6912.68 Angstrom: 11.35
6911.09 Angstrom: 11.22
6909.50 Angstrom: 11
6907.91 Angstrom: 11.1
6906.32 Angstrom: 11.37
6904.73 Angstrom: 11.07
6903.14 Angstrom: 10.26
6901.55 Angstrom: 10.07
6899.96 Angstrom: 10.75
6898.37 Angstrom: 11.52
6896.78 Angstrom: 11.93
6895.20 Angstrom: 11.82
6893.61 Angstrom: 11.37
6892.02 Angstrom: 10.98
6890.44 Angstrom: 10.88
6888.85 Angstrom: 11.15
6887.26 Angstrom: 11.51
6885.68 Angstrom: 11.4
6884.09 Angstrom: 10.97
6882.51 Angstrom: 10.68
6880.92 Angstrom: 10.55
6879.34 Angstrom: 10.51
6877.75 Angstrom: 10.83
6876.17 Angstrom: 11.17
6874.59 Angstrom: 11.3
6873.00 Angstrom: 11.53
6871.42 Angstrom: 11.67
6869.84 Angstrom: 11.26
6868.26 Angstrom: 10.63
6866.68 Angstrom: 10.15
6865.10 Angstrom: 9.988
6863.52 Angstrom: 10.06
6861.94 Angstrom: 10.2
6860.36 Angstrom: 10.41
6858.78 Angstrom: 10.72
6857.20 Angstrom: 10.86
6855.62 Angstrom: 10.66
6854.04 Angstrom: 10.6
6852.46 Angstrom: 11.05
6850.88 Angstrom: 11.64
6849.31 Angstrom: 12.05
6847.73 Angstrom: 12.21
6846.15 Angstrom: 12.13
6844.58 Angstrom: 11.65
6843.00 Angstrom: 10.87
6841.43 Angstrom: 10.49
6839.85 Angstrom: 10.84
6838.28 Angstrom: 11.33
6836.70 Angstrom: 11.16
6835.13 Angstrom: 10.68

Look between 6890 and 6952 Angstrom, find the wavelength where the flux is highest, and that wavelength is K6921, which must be 6896.78 Angstrom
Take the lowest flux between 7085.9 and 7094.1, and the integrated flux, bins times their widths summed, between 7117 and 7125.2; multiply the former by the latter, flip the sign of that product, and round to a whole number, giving -1085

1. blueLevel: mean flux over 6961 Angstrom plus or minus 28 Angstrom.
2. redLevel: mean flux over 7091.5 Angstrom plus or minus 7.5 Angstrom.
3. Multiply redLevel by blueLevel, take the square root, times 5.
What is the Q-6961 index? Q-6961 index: 56.3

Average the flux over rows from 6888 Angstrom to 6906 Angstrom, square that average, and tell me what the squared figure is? 123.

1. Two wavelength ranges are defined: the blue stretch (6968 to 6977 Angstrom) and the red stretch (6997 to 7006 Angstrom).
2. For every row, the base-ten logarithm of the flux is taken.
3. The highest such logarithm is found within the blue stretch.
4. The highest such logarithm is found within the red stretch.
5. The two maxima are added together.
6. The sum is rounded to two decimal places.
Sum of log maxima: 2.08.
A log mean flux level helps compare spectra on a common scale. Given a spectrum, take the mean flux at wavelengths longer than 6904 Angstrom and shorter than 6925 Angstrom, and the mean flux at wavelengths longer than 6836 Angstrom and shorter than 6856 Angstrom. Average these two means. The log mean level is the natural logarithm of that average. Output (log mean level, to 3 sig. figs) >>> 2.42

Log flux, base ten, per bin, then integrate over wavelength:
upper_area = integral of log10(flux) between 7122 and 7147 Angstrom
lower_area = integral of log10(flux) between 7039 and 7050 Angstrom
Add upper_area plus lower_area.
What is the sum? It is 38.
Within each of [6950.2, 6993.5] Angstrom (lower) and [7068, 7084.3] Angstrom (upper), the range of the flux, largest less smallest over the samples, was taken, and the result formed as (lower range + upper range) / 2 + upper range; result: 2.2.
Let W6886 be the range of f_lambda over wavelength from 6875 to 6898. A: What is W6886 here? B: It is 1.4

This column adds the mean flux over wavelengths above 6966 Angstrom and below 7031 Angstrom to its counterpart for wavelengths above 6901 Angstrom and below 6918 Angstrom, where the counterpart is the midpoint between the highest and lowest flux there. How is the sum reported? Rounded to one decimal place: 21.7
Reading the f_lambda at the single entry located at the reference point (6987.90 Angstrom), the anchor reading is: 11.42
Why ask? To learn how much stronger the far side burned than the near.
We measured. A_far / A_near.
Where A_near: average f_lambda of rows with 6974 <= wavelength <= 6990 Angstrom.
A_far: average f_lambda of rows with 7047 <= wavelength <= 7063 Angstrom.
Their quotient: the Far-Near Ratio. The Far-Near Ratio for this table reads 1.05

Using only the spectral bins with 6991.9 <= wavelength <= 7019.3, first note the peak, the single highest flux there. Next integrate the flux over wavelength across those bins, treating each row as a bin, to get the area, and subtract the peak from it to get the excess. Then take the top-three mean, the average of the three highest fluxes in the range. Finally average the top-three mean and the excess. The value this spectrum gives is 150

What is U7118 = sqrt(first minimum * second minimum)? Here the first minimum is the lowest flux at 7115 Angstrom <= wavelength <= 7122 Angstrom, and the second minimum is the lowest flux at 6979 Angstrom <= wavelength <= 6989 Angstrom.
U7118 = 11.5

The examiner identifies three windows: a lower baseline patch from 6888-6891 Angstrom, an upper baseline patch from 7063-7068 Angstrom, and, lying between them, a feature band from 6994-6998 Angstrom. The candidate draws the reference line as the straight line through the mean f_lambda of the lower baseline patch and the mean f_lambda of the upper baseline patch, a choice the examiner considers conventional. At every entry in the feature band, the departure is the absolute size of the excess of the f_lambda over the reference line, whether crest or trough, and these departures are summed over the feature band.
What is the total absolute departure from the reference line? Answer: 0.42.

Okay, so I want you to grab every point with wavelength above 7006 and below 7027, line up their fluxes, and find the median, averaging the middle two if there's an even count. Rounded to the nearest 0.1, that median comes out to 10.9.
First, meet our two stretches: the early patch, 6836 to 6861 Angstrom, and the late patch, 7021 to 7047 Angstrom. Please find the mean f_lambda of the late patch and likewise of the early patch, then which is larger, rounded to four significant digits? 11.17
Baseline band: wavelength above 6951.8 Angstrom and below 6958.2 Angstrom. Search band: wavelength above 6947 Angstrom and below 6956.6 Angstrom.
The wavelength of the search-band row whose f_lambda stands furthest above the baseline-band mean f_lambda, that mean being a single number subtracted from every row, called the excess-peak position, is 6955.79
